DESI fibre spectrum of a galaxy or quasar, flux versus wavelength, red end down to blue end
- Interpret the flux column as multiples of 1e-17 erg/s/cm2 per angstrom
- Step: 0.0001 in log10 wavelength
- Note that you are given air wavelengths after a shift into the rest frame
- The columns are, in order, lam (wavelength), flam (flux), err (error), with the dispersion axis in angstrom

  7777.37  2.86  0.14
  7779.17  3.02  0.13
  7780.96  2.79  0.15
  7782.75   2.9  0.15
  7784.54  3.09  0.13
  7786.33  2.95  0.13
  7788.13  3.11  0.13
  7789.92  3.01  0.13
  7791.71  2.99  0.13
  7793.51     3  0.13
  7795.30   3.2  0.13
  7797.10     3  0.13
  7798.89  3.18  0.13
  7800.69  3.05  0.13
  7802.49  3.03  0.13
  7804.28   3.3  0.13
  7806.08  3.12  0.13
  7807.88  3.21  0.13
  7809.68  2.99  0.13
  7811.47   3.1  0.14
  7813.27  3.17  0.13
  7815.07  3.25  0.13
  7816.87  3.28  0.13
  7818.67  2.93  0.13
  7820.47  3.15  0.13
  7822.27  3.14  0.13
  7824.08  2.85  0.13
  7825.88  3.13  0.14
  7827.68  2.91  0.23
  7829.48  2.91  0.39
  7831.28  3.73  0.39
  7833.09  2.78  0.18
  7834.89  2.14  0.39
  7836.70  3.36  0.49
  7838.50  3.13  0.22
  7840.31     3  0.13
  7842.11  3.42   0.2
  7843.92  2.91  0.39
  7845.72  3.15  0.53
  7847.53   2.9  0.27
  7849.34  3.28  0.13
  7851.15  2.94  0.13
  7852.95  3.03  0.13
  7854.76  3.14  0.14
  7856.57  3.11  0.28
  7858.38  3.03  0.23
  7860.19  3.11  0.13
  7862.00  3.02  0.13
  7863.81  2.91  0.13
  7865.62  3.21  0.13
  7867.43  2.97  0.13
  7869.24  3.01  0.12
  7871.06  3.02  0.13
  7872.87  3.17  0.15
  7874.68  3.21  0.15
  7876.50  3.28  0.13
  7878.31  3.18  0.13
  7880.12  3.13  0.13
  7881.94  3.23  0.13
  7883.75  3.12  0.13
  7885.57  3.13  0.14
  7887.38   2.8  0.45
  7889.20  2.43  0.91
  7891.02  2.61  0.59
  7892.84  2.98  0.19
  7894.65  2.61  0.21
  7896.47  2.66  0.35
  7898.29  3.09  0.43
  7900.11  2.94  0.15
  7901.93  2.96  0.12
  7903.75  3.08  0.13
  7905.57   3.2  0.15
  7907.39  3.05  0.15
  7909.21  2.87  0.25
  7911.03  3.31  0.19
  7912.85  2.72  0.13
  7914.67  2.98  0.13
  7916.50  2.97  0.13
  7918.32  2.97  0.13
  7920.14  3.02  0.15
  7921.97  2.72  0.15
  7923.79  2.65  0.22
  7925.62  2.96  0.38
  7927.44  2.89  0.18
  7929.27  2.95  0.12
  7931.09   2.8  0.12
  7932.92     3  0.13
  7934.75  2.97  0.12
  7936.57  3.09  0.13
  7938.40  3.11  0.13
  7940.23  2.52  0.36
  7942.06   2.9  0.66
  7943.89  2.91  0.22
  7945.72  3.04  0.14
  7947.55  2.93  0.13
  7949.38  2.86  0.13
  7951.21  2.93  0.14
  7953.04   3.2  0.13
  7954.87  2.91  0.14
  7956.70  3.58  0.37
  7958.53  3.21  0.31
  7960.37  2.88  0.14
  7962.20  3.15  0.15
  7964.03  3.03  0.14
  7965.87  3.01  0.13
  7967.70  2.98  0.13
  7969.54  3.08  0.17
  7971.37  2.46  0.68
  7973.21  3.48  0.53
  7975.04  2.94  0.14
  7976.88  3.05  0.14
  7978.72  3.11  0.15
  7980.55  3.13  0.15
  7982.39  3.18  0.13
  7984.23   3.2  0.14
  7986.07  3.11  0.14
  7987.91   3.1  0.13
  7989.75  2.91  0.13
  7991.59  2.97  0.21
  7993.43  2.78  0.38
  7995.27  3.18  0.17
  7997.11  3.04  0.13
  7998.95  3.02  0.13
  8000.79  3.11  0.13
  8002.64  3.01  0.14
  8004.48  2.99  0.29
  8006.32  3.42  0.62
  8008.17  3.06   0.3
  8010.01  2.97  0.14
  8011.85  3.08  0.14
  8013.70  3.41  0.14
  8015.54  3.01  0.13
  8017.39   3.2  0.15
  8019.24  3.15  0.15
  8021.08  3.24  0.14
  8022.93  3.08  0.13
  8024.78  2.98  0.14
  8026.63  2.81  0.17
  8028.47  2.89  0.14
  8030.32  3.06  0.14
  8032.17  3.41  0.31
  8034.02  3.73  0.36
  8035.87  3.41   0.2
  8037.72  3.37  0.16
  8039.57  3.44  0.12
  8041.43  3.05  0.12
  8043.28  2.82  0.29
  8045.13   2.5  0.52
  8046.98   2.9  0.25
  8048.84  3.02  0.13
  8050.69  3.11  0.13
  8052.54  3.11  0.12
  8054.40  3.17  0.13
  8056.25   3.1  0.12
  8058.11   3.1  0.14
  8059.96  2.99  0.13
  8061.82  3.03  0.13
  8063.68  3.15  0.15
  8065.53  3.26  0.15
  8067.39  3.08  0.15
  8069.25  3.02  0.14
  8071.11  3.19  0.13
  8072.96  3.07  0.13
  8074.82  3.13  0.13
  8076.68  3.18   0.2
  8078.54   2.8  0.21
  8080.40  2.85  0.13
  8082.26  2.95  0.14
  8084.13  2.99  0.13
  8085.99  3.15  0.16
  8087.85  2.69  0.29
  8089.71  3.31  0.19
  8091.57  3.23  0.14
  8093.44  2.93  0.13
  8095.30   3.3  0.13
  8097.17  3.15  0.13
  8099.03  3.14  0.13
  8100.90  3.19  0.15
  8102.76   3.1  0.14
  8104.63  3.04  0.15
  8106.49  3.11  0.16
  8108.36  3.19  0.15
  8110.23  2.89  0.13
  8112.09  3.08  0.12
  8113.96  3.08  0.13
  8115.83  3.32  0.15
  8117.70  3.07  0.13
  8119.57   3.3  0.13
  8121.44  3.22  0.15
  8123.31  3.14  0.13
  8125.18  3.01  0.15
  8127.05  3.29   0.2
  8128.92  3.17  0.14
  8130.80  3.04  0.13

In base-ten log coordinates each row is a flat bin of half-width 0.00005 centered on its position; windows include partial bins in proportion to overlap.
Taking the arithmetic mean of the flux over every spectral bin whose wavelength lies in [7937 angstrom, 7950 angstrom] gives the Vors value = 2.90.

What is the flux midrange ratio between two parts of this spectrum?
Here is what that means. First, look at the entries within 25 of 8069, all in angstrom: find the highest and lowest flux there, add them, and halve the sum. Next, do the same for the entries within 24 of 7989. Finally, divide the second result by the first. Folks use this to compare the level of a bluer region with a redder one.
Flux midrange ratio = 1.02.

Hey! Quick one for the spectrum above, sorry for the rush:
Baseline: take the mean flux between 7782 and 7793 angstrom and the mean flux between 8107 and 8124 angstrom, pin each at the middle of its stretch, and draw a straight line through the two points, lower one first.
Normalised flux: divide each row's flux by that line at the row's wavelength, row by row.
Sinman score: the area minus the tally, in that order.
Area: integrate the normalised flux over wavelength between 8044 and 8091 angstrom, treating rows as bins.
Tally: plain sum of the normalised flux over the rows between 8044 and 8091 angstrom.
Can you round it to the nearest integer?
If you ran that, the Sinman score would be 21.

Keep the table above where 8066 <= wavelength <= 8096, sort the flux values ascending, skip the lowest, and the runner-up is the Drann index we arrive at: 2.8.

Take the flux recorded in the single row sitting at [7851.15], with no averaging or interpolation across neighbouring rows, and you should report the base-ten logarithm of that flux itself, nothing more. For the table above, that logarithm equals 0.468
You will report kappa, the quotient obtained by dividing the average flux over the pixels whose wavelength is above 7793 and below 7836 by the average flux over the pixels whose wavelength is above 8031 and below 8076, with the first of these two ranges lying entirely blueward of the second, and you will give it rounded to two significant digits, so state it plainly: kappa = 0.98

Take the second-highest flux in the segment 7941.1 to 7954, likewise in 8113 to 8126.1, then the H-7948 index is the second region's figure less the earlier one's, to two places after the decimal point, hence 0.26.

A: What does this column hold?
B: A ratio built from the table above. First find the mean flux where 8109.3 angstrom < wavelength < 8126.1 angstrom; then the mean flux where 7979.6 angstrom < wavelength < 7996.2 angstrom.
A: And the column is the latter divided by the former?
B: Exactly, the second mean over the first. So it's 0.98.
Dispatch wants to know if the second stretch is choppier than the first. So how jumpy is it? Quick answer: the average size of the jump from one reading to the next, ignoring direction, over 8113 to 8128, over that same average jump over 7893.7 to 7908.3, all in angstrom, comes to 1.2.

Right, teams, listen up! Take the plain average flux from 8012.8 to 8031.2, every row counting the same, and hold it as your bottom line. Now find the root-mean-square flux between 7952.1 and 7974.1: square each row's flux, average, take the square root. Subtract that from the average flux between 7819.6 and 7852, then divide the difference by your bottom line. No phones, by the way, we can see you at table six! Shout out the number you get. -0.015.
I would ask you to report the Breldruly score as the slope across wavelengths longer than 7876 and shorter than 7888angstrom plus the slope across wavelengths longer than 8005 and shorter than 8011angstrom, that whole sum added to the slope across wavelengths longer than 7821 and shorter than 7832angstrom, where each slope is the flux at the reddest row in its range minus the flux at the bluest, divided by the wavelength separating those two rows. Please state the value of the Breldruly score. -0.10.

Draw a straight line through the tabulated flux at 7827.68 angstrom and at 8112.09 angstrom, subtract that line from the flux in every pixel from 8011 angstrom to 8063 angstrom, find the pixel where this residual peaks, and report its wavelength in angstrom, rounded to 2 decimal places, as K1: 8034.02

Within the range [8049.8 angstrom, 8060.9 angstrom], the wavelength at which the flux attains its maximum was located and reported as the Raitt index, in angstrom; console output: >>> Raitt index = 8054.40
